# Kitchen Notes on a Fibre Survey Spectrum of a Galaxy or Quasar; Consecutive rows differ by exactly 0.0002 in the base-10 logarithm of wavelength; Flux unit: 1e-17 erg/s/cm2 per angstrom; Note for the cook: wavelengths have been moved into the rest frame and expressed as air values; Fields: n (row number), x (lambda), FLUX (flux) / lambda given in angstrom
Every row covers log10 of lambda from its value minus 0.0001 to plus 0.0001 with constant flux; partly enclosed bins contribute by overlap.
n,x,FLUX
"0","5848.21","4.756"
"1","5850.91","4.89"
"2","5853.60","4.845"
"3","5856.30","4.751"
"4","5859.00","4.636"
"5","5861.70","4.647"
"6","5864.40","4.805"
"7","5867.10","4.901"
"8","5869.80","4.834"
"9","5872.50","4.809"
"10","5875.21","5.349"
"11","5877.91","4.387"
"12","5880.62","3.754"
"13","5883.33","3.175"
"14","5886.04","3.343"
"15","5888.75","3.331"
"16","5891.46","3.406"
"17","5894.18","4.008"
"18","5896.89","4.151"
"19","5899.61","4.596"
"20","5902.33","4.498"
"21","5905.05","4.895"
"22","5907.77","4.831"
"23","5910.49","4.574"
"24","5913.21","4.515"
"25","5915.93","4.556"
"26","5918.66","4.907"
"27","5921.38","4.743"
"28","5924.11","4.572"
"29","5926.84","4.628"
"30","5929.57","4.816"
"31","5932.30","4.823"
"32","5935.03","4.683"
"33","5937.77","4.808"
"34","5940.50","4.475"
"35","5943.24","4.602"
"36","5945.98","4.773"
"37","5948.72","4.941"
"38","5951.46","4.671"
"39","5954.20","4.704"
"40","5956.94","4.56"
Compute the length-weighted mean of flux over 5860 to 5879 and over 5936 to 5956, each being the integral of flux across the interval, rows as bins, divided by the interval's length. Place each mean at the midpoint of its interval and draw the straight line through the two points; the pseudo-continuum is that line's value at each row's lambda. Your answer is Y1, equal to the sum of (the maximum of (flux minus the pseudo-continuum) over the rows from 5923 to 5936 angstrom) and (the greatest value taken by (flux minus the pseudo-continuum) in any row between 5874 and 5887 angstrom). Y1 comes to 0.63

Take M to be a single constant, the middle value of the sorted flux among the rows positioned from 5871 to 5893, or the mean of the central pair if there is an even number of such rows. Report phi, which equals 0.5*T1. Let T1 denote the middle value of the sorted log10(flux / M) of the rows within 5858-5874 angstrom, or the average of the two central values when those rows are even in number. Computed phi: 0.0640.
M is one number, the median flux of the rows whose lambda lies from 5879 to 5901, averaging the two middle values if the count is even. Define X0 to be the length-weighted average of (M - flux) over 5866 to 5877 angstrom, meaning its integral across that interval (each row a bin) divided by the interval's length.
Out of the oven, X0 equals -1.372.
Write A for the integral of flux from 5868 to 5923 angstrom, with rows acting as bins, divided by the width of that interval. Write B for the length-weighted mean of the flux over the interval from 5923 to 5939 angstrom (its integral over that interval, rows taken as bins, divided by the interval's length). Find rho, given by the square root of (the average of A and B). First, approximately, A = 4.34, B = 4.7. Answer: 2.13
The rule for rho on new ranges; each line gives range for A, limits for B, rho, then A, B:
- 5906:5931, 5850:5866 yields 2.17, 4.69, 4.8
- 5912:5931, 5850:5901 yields 2.12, 4.68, 4.3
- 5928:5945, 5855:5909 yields 2.13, 4.70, 4.4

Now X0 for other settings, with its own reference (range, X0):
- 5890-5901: -0.455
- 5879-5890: 0.155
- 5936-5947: -1.081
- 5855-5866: -1.134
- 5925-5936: -1.153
